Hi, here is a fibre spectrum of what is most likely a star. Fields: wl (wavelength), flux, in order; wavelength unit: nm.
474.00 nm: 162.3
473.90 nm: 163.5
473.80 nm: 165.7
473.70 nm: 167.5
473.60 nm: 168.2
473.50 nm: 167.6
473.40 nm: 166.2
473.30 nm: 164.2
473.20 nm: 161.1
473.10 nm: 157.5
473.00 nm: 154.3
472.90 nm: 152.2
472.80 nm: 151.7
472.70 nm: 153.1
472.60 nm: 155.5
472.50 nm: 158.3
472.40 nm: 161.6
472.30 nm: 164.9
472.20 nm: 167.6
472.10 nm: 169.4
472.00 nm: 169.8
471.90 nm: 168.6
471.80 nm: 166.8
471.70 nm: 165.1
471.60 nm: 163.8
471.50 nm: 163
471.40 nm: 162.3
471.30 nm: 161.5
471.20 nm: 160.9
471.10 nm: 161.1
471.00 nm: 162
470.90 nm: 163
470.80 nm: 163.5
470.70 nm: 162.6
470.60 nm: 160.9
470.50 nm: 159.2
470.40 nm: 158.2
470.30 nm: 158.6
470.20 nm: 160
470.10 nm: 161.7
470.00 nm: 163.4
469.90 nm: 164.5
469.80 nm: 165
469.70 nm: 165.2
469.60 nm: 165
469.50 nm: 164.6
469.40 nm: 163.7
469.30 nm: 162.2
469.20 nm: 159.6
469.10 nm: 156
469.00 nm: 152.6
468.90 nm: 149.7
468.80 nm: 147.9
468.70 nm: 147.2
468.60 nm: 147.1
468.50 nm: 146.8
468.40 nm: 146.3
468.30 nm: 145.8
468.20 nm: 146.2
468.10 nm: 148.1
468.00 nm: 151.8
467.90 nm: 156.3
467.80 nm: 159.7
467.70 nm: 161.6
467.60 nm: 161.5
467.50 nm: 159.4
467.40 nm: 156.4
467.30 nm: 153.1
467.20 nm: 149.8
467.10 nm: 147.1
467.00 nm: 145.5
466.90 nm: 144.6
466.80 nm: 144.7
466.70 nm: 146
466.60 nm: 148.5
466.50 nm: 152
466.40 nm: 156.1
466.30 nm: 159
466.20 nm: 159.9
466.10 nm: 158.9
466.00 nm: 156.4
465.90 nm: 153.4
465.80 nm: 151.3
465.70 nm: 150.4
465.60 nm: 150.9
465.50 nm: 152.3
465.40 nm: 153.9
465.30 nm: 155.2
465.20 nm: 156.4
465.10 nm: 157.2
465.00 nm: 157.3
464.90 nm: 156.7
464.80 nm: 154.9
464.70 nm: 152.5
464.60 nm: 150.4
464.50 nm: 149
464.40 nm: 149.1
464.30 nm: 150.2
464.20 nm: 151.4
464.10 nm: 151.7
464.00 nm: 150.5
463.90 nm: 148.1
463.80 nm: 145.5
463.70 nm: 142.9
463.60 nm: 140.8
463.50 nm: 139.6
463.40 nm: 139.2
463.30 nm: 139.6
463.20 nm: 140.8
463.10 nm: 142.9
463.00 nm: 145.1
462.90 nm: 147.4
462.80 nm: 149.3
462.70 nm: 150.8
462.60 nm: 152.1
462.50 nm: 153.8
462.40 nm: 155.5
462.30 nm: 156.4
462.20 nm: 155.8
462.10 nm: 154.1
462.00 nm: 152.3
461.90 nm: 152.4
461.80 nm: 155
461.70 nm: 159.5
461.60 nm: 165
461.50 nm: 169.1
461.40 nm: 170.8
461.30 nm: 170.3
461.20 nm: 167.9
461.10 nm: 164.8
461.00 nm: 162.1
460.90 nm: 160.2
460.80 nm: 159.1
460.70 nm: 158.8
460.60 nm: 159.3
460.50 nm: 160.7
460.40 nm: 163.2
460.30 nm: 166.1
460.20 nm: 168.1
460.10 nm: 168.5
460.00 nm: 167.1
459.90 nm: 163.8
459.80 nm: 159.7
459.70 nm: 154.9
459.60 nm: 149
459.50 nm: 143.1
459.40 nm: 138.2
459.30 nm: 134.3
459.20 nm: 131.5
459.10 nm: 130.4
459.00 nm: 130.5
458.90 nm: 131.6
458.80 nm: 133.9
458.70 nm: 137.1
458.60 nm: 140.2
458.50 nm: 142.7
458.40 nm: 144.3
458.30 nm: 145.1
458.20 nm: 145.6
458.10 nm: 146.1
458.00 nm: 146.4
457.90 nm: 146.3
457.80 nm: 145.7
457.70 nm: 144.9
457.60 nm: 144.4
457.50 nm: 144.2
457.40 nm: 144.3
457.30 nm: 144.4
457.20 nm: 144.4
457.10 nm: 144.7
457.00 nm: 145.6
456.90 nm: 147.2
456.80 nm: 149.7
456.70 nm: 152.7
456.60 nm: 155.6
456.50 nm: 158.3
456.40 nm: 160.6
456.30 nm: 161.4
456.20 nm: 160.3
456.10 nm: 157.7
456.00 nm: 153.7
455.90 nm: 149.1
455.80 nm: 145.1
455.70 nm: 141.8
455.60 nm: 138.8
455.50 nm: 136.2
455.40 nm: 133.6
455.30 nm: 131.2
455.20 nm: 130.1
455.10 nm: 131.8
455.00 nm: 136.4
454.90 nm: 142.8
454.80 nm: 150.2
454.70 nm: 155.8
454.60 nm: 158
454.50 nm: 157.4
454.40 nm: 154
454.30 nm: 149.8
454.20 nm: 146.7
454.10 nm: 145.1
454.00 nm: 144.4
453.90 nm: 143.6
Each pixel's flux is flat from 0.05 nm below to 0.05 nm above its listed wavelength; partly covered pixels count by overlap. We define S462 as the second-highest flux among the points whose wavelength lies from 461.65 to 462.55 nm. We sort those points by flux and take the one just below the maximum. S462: 156.4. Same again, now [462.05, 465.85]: 157.2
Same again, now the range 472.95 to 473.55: 166.2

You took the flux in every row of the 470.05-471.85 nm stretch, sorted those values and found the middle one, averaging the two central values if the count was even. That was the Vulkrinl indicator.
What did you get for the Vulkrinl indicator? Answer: 162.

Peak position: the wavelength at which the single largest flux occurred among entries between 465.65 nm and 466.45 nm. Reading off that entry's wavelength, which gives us 466.20 nm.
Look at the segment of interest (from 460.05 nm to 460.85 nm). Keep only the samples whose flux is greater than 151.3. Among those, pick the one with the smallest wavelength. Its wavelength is 460.10 nm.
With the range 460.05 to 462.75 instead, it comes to 460.10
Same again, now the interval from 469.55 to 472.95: 469.60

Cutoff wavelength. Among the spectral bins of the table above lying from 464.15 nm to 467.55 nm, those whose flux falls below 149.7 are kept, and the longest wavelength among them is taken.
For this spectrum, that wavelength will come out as 467.10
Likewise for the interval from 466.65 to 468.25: 468.20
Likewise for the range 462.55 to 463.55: 463.50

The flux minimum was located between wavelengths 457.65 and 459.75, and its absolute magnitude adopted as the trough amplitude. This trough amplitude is 130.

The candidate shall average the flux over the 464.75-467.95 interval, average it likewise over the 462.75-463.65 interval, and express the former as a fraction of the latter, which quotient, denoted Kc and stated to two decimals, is 1.08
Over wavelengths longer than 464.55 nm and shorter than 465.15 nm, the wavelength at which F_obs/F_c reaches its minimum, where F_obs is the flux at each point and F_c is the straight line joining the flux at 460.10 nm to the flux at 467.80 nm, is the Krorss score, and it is 464.60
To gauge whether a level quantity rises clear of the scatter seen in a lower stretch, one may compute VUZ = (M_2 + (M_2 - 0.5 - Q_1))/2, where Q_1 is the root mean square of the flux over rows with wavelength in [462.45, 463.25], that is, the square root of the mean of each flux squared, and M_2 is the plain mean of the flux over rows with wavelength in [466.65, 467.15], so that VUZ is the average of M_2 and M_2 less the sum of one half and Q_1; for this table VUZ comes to 71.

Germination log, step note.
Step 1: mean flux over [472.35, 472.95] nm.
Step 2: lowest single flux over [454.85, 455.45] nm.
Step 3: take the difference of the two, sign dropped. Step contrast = 25.3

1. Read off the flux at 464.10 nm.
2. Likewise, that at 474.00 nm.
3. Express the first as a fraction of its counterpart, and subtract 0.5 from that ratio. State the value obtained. 0.43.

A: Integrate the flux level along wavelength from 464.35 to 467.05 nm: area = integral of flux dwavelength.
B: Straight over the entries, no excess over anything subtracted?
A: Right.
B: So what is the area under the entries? 412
